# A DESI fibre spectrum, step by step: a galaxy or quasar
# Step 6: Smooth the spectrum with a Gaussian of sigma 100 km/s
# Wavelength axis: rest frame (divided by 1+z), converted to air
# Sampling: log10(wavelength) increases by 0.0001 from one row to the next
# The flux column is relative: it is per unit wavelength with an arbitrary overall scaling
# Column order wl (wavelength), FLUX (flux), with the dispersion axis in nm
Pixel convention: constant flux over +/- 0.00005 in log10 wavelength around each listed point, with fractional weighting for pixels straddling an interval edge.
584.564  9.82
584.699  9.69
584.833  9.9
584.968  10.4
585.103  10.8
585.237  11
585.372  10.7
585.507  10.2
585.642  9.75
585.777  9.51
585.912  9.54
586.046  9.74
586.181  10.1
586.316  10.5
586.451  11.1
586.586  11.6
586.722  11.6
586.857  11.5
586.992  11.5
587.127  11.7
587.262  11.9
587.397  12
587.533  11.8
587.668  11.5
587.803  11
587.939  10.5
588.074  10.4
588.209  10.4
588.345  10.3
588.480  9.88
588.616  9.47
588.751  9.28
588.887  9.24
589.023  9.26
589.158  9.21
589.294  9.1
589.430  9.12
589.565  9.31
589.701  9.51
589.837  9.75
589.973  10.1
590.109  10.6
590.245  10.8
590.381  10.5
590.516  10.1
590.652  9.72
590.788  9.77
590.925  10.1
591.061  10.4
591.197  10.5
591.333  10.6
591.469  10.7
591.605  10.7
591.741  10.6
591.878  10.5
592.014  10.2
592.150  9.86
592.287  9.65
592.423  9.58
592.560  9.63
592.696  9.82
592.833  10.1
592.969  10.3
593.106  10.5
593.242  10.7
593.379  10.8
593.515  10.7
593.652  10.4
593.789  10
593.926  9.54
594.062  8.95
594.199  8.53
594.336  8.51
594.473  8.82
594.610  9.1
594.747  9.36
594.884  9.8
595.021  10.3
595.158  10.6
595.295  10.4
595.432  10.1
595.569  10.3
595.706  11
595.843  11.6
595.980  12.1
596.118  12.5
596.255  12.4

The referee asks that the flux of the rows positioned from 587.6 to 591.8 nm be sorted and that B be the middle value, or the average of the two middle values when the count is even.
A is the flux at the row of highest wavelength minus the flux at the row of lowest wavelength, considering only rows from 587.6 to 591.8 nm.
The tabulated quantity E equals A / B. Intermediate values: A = -0.9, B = 10.1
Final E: -0.09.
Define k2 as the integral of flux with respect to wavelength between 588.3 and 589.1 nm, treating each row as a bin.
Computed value 8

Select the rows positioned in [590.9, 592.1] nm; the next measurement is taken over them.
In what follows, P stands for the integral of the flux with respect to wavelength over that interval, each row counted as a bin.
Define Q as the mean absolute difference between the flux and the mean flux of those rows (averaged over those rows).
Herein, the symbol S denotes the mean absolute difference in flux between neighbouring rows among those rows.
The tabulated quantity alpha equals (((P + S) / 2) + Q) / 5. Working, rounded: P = 12.6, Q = 0.16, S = 0.14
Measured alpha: 1.31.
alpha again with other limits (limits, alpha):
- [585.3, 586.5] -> 1.34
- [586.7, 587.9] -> 1.45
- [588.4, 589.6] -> 1.16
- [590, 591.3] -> 1.43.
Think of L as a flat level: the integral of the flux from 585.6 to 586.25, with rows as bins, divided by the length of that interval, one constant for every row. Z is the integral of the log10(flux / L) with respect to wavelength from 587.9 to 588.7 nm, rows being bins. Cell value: 0.013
